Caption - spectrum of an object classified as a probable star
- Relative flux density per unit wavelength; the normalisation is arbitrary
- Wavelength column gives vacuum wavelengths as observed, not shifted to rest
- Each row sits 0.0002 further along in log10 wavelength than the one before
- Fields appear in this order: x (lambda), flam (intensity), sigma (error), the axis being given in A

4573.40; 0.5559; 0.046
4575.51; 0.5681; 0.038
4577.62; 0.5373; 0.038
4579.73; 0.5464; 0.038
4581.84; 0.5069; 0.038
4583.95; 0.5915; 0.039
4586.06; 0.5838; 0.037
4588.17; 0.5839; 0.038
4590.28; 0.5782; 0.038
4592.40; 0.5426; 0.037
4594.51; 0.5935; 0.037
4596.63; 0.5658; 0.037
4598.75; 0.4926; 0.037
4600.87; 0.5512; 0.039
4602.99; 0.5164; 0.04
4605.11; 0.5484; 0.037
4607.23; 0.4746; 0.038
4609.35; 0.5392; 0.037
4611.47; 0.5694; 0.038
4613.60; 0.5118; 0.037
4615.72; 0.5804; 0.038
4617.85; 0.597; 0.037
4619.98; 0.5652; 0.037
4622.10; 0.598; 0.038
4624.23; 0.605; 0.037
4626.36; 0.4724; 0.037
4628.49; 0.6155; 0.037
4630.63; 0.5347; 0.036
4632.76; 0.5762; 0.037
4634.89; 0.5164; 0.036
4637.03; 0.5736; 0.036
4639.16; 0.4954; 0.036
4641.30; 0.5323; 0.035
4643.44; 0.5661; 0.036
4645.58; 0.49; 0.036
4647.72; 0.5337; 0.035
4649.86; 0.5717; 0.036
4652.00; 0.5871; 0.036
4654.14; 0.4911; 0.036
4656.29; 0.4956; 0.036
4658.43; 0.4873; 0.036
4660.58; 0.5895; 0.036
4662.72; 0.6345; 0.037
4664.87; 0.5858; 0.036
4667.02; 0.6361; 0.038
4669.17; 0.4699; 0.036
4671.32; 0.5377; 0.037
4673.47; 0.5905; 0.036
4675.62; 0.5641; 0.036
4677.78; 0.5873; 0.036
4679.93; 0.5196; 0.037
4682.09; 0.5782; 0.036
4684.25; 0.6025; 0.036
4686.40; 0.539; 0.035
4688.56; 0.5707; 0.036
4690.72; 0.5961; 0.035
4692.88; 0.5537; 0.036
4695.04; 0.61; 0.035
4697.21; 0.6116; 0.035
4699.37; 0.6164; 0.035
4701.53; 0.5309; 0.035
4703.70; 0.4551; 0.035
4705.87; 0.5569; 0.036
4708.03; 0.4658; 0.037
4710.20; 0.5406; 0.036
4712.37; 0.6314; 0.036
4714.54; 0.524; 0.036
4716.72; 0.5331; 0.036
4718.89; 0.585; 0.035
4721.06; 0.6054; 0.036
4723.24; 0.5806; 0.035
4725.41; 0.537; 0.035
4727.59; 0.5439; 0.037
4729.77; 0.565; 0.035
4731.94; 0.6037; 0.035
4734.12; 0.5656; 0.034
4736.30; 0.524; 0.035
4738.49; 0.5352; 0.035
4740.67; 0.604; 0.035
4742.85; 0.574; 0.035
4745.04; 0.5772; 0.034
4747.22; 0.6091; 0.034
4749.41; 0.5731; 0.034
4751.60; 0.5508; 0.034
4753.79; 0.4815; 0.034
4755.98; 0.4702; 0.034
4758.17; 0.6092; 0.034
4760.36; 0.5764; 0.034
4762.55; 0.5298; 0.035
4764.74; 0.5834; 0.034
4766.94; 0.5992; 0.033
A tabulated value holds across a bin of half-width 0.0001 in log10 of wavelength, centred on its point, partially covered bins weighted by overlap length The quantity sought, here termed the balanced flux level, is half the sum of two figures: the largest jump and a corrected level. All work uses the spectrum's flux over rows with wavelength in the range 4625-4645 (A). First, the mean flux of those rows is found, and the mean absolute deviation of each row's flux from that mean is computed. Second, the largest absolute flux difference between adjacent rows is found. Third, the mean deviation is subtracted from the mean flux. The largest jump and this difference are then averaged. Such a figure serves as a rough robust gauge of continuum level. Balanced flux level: 0.325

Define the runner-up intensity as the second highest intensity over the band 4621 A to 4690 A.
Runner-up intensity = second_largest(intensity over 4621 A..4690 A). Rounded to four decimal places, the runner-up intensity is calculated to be 0.6345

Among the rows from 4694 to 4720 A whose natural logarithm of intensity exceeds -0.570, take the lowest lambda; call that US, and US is 4695.04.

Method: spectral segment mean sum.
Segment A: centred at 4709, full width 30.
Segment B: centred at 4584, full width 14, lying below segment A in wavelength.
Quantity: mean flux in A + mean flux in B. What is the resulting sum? 1.122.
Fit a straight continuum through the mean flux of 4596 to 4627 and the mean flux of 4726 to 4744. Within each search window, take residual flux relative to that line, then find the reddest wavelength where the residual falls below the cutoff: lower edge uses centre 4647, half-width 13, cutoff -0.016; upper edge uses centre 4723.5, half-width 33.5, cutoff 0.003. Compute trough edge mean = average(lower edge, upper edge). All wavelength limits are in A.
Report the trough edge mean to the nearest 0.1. 4707.2 A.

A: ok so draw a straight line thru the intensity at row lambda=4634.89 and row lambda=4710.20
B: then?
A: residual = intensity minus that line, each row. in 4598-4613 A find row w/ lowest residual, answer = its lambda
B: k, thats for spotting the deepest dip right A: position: 4607.23 A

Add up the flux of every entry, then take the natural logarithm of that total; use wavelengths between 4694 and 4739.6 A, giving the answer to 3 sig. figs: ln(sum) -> 2.46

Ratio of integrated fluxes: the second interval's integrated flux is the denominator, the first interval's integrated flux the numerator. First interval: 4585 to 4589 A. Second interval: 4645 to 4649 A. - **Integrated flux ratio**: 1.13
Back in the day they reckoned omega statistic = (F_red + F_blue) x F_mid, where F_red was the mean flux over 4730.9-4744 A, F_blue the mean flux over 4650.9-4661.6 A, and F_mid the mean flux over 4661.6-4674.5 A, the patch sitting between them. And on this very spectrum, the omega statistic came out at 0.632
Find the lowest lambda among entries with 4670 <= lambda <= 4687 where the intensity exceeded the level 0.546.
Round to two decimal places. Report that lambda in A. 4673.47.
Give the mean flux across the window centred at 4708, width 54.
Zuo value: 0.564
